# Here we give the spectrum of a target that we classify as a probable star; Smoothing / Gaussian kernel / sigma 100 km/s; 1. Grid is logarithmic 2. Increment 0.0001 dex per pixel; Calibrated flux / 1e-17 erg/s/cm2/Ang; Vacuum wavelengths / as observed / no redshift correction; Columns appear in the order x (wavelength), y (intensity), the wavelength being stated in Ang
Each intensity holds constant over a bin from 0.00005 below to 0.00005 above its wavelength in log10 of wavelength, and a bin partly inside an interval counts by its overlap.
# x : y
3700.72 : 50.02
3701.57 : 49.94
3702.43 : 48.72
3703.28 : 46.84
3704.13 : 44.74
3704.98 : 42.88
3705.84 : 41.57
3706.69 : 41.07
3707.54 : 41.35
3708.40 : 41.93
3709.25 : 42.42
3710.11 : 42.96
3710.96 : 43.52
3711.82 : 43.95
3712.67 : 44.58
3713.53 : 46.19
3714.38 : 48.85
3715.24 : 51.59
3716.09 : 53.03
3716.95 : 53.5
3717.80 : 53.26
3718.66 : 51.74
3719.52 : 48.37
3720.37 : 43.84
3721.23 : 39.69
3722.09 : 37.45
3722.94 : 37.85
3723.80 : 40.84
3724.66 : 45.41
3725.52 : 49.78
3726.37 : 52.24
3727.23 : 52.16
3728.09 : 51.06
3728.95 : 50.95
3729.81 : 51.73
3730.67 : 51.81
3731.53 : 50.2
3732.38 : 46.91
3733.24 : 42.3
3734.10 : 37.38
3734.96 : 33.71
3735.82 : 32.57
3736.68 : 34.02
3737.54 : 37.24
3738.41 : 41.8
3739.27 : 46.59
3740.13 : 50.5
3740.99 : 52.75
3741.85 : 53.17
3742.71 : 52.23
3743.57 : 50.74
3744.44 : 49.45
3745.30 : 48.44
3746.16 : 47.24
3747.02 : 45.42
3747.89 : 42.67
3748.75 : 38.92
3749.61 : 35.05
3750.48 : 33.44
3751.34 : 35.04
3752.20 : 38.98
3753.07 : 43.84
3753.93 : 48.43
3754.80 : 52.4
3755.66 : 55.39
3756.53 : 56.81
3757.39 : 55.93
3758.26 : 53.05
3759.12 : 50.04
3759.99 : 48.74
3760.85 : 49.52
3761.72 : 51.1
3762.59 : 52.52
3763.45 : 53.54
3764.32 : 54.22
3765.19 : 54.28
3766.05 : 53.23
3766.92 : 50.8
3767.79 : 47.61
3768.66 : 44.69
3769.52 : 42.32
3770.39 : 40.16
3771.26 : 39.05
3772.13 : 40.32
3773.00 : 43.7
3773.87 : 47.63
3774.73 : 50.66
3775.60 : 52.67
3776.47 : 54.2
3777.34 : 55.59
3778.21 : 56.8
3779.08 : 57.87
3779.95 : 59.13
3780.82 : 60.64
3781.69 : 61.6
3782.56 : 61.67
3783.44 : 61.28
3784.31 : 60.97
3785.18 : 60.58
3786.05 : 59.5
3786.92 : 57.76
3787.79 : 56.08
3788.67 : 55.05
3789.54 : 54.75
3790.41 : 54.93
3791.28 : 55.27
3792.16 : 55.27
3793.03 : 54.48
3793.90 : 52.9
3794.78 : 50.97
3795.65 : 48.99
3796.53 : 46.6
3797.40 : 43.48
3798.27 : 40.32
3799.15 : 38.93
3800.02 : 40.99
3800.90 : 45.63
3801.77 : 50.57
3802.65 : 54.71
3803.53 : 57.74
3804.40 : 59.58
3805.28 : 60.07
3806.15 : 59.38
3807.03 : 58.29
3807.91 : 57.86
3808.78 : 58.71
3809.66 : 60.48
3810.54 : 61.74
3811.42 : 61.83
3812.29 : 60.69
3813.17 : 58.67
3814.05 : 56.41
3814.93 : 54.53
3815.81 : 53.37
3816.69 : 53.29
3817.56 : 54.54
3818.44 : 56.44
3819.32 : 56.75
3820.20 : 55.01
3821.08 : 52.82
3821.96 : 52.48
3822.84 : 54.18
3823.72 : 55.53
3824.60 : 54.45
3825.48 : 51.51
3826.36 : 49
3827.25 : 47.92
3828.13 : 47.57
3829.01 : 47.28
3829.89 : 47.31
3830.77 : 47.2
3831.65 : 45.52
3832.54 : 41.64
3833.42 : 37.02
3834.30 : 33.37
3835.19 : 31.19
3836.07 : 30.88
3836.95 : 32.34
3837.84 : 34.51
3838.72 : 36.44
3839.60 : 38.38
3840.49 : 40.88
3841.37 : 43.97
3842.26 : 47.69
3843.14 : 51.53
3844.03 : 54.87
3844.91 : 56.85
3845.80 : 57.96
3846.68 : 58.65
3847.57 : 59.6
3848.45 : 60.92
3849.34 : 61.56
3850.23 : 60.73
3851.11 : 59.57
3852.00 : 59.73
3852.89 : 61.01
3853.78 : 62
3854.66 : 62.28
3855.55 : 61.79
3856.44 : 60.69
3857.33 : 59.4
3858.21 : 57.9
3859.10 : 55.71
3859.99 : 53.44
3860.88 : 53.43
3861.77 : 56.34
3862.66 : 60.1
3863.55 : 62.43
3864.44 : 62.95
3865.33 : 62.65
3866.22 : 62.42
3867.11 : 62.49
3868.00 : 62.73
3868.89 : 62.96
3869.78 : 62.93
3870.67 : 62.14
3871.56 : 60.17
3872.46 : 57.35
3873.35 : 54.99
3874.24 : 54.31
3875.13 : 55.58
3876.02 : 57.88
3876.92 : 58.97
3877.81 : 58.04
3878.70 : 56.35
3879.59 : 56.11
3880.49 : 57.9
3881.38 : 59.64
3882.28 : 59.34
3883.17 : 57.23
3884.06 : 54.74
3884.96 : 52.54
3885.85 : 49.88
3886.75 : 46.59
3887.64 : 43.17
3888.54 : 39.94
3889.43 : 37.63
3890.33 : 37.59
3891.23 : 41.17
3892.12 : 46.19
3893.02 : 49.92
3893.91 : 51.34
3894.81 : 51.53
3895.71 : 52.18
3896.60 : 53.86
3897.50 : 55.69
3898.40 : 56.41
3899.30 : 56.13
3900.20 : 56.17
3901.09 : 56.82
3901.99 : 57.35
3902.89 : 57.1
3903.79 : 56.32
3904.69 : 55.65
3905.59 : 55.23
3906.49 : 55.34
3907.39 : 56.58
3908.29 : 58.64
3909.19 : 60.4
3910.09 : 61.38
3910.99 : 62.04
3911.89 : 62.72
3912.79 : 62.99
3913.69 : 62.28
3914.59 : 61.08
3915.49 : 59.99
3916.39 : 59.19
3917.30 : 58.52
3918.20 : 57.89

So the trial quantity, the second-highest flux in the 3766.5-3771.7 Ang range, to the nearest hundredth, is 47.61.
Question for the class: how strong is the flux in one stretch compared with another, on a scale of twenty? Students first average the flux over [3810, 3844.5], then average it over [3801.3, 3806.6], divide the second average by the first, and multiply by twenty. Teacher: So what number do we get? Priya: 23.5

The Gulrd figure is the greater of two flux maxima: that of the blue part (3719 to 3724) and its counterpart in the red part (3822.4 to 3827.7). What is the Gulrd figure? 55.5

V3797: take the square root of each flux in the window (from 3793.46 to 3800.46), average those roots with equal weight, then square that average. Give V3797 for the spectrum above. 45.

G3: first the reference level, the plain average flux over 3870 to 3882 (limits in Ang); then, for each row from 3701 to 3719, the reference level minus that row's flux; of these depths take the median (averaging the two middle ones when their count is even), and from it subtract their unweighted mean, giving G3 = 1.7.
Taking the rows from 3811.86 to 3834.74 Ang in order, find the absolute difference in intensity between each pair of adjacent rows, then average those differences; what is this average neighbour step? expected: 1.6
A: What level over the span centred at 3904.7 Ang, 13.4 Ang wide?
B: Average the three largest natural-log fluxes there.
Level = 4.12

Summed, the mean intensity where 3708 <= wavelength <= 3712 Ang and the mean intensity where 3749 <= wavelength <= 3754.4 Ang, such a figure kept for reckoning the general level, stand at 82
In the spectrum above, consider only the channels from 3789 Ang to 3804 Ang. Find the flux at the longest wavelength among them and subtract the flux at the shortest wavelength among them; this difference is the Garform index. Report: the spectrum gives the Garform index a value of 3.0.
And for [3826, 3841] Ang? -8.1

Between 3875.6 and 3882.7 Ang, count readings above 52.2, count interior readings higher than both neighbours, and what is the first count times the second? 16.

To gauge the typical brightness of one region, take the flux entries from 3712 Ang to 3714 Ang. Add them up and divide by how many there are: 45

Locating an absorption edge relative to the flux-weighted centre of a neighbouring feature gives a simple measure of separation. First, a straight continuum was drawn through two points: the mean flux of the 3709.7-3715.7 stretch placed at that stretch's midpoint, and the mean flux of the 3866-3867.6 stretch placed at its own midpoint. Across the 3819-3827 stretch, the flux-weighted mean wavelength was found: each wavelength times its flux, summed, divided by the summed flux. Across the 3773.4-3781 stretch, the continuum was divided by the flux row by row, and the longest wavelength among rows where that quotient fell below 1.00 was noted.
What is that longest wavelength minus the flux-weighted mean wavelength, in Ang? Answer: -42.0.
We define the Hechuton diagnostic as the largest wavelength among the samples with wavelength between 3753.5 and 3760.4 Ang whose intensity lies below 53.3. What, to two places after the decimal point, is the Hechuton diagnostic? 3759.99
